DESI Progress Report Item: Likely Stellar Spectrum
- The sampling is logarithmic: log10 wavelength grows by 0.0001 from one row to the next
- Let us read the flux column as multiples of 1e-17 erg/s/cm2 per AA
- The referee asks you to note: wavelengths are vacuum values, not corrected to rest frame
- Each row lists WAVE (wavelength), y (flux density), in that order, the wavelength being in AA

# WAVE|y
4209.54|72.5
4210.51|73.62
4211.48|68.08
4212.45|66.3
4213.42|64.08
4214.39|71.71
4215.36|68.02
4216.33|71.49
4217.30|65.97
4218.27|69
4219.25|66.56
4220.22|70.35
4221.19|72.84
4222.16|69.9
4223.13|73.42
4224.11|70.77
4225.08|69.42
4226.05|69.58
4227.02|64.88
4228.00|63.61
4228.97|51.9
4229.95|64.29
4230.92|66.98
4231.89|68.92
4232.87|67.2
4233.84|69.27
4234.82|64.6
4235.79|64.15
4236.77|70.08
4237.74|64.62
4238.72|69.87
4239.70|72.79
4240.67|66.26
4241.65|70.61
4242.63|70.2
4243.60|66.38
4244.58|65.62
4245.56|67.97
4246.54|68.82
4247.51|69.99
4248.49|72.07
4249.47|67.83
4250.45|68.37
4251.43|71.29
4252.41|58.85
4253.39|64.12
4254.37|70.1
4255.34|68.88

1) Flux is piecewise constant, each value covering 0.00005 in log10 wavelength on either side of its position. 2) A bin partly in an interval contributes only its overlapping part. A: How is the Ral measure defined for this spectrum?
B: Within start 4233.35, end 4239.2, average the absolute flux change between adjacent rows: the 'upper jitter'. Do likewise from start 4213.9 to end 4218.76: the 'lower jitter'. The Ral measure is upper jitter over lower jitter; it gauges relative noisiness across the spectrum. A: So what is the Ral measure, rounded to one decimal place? 1.1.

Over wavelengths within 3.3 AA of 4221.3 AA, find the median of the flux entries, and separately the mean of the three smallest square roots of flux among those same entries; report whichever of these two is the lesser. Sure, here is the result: 8.28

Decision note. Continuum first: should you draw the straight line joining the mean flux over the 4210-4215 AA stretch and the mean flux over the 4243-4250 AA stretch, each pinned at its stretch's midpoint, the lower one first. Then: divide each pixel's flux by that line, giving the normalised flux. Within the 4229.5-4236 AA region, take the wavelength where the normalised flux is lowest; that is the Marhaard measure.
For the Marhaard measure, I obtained 4235.79 AA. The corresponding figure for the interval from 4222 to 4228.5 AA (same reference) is 4228.00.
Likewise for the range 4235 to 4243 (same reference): 4235.79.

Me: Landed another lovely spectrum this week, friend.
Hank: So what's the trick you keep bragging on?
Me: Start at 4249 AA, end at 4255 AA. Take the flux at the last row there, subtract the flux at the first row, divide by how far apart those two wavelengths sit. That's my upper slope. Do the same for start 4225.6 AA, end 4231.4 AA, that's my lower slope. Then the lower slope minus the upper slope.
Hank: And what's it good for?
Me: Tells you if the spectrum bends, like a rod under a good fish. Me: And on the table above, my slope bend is -1.0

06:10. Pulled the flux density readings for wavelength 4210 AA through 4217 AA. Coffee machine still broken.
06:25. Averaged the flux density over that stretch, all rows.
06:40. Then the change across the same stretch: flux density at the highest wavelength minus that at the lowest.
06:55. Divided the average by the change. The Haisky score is -32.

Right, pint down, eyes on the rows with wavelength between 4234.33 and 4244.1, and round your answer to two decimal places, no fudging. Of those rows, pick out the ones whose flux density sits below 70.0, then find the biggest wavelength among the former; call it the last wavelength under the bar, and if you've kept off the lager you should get 4243.60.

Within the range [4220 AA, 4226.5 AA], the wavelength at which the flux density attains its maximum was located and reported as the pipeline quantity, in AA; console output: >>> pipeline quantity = 4223.13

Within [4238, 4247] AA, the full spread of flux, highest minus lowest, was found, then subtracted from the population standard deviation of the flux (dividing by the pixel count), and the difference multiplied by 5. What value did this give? -25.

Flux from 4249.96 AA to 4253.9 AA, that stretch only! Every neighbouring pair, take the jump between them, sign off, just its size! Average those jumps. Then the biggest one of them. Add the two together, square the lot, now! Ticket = 373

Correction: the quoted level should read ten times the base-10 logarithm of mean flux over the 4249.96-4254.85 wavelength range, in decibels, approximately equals 18.2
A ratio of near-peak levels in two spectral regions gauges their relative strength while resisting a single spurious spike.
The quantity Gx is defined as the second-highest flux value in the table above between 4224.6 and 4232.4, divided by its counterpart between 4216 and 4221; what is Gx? 0.987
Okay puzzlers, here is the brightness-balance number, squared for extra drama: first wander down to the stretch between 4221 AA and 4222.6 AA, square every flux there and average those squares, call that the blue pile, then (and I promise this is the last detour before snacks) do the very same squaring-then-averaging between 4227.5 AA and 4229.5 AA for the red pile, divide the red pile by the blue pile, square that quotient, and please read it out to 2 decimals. 0.44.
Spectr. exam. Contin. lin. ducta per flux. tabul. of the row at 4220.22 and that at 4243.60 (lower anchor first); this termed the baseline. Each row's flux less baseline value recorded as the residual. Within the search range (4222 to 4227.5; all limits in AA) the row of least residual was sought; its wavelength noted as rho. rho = 4227.02 AA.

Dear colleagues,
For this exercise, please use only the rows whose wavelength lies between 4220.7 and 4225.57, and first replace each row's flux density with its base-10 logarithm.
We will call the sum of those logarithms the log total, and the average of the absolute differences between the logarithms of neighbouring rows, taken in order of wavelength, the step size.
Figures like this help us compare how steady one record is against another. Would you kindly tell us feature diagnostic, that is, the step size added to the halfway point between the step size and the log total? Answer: 4.66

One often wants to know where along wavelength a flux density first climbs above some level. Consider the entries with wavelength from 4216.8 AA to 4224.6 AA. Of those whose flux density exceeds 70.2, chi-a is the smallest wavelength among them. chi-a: 4220.22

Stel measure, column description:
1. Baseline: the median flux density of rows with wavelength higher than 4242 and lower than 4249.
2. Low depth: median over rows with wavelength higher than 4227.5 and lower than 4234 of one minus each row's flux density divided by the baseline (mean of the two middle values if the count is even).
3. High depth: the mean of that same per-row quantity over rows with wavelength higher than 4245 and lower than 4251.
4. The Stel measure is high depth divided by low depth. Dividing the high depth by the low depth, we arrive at -0.2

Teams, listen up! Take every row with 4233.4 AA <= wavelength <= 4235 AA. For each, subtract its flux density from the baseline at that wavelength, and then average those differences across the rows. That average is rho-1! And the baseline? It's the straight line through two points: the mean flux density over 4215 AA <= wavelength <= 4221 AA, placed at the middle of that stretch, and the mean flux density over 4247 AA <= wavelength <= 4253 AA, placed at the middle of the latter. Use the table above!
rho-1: 1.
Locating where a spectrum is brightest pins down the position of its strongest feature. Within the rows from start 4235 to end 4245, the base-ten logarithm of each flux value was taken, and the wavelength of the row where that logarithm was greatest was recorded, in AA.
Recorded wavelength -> 4239.70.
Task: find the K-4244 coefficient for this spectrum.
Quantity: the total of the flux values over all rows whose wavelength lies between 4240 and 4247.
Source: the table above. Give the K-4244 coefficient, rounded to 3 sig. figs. 476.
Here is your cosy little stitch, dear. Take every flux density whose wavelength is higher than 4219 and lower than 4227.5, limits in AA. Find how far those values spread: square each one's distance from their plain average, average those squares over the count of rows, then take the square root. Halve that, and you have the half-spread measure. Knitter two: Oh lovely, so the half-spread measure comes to 1.27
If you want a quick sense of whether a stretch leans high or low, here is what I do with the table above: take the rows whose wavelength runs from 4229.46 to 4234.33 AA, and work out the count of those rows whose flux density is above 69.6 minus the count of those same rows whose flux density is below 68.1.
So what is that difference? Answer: -3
